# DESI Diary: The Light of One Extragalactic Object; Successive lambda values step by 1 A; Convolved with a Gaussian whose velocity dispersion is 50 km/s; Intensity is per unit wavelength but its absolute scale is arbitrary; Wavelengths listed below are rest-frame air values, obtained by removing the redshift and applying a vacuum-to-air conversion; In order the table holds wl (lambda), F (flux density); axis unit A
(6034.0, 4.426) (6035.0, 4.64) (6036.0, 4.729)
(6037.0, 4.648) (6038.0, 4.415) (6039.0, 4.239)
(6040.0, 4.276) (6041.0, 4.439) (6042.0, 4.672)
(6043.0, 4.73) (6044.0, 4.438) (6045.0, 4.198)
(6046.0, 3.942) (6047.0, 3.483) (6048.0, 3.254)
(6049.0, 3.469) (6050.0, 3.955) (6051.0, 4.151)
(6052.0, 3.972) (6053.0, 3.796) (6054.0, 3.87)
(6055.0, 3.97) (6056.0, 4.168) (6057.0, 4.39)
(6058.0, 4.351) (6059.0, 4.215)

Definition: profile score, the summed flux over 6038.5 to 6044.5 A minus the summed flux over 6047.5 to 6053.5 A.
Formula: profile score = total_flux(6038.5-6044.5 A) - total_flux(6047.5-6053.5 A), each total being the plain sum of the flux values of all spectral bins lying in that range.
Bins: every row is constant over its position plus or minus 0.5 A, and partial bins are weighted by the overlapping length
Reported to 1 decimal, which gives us 4.2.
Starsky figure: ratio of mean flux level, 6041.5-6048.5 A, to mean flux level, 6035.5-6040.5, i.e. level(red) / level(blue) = 0.92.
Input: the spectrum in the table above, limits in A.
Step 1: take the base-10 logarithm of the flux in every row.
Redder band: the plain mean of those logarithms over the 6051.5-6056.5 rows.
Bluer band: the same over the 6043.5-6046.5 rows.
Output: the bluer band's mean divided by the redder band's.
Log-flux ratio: 1.04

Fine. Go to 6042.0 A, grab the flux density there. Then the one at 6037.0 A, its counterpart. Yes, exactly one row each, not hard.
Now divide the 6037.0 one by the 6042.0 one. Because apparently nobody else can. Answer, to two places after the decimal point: 0.99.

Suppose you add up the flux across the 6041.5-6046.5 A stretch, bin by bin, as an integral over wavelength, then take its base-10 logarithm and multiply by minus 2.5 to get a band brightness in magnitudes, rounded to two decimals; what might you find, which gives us -3.36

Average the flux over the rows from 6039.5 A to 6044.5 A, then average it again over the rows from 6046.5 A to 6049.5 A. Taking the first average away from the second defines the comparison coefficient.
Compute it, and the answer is -1.1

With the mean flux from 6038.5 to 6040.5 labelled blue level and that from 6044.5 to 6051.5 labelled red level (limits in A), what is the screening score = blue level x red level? 16.1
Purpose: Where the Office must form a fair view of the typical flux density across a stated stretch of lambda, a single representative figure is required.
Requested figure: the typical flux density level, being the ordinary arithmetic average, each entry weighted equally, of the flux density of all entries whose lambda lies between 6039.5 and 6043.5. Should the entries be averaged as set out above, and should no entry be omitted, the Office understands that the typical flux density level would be 4.5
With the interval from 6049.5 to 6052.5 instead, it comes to 4.0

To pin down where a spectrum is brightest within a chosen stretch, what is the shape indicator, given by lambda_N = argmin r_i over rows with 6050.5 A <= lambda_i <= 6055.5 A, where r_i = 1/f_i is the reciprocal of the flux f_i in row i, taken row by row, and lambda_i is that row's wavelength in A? 6051.0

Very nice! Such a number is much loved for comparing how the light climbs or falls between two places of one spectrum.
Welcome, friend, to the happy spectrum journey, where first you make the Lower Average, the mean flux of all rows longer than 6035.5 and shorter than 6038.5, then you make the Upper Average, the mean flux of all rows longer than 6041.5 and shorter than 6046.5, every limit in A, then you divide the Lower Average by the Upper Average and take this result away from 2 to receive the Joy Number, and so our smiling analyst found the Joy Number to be 1.0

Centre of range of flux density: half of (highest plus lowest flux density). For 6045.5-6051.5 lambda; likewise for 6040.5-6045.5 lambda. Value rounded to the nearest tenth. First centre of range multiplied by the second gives 16.5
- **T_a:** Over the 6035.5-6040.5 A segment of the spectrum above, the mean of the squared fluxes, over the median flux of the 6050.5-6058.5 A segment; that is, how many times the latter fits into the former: 4.91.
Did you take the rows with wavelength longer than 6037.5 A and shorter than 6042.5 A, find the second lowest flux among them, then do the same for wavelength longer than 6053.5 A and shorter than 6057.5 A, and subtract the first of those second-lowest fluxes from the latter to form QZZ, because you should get -0.3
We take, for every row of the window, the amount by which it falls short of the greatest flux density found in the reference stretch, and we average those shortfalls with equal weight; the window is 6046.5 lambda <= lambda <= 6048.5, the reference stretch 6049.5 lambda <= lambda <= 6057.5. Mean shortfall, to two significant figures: 1.0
